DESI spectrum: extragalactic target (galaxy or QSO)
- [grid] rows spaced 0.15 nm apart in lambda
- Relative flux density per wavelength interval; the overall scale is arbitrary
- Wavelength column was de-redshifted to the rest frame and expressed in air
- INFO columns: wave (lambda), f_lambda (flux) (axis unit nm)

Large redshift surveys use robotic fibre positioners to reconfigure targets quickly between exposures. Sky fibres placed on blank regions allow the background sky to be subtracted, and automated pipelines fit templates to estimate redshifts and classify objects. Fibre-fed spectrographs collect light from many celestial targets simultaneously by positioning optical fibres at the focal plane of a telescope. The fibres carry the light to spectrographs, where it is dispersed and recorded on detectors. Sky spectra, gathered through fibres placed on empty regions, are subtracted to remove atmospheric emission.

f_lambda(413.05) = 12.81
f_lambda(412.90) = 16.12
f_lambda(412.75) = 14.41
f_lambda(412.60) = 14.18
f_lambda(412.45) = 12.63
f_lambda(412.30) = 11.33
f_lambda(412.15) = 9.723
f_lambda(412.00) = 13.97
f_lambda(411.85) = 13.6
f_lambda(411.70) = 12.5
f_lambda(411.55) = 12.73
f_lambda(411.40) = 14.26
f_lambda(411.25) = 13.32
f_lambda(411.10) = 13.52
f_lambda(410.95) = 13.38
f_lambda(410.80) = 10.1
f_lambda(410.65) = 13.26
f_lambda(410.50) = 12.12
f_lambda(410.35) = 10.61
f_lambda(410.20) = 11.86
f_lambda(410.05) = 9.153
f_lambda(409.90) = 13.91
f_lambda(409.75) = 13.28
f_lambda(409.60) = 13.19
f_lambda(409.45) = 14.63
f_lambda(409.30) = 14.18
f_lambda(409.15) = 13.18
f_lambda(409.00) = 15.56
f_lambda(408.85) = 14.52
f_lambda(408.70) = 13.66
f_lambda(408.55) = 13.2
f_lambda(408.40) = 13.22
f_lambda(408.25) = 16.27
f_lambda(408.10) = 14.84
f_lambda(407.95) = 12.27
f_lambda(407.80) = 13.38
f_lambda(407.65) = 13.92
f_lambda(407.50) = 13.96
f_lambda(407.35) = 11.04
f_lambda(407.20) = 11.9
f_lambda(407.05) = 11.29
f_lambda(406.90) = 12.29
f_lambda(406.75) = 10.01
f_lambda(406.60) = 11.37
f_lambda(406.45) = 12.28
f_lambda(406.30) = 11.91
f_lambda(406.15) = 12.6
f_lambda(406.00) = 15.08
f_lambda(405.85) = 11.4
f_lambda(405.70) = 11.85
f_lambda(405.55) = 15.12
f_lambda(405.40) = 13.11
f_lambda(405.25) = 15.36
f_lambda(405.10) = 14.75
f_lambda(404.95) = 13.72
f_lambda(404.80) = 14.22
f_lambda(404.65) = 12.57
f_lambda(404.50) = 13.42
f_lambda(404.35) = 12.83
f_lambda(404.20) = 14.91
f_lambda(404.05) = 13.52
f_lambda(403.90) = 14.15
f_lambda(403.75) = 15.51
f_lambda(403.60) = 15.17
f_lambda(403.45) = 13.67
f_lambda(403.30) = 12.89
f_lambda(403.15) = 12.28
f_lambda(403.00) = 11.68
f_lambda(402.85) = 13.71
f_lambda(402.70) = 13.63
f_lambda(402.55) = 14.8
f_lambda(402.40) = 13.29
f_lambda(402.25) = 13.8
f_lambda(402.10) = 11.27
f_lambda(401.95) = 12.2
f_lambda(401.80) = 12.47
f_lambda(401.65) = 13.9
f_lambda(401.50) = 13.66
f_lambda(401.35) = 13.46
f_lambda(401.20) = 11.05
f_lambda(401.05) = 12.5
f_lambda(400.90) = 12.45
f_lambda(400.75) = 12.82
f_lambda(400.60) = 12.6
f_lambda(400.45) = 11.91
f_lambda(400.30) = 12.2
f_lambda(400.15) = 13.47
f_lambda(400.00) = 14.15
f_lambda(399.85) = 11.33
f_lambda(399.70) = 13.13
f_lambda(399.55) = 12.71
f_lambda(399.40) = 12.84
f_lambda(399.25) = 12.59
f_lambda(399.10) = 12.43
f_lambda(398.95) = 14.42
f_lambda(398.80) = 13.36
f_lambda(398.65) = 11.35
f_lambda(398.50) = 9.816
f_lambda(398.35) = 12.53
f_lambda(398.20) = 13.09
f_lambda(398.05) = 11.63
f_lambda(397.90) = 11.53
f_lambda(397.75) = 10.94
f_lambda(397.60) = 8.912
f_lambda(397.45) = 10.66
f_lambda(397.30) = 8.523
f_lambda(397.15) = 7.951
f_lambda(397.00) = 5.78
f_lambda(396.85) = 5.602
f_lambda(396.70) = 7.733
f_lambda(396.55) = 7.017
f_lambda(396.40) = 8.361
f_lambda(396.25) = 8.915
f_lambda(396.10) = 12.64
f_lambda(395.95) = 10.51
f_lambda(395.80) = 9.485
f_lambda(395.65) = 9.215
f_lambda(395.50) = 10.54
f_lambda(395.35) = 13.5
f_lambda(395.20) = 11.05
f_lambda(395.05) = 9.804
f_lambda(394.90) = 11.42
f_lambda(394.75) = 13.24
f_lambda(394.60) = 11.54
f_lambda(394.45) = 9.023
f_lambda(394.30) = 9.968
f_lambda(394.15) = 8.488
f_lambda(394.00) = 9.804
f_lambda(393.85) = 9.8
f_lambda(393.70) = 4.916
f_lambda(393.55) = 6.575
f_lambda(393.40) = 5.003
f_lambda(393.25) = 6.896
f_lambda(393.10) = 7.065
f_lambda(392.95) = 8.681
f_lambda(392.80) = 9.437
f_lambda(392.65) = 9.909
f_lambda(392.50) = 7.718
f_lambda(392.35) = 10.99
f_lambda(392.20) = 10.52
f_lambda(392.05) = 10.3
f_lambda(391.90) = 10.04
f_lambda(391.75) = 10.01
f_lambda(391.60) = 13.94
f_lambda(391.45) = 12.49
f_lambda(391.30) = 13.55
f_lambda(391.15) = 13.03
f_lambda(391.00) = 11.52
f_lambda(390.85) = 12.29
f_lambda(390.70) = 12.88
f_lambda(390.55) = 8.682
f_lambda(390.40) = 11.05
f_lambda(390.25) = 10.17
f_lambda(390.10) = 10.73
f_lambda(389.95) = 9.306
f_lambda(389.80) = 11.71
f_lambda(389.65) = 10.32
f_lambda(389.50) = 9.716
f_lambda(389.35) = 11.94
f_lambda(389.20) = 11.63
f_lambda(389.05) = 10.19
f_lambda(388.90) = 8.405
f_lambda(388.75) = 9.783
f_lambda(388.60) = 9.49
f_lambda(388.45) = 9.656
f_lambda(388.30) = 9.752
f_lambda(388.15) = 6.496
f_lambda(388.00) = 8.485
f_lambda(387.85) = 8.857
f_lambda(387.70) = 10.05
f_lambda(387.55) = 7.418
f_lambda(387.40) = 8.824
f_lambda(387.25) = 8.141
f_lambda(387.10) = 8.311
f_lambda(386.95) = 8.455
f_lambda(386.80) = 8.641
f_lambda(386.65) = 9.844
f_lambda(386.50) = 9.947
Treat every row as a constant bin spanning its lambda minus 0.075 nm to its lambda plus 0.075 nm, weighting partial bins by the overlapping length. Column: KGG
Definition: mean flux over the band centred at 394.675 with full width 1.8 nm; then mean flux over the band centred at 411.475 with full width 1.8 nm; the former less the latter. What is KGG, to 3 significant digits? -1.96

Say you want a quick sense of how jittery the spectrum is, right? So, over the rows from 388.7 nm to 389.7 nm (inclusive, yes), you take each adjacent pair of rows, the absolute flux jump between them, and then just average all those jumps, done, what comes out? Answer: 1.3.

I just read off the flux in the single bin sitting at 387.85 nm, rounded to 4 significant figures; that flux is 8.857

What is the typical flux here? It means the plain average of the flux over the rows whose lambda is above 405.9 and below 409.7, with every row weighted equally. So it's 13.2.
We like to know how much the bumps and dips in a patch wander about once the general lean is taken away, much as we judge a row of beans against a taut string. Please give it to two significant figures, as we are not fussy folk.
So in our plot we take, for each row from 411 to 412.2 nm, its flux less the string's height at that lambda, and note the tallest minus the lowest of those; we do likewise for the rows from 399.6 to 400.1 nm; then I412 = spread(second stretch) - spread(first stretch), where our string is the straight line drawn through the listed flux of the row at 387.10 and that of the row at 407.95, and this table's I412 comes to -1.9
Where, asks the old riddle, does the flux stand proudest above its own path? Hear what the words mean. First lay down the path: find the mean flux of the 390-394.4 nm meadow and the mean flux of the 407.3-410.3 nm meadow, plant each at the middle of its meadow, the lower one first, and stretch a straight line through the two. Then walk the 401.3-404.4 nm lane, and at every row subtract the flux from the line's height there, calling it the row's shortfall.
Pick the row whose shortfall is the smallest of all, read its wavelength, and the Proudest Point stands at 403.75 nm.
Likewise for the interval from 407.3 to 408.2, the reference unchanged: 408.10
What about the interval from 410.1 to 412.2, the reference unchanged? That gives 411.40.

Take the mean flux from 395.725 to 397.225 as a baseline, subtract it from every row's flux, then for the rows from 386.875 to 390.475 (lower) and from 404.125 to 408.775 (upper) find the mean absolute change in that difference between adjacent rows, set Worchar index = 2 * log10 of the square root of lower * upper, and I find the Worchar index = 0.21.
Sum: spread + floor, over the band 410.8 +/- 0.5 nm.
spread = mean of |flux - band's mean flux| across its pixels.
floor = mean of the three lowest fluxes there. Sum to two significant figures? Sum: 12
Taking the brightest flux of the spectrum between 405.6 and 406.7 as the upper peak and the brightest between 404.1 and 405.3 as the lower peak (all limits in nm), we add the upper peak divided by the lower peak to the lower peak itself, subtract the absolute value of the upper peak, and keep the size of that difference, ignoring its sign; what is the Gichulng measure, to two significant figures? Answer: 1.3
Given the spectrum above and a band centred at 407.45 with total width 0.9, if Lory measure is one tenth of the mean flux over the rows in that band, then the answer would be 1.26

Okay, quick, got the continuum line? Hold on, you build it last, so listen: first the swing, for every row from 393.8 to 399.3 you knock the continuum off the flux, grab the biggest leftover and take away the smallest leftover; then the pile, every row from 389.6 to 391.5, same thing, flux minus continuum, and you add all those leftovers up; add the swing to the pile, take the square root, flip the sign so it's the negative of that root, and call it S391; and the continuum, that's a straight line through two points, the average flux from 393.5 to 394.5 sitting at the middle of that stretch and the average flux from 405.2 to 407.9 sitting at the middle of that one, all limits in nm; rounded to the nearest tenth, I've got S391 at -7.9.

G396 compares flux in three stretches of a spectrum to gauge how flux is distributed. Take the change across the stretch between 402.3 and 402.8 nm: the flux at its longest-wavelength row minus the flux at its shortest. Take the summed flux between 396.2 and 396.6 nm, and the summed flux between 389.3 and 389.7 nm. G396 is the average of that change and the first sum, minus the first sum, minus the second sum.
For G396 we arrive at -44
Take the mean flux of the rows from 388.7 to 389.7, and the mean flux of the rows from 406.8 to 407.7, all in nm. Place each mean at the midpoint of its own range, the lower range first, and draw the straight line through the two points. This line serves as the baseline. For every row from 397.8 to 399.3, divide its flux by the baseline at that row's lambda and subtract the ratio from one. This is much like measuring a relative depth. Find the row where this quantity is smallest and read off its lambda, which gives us 398.95 nm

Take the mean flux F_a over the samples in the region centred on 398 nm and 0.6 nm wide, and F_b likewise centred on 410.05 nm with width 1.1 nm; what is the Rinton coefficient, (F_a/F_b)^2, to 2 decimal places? 0.96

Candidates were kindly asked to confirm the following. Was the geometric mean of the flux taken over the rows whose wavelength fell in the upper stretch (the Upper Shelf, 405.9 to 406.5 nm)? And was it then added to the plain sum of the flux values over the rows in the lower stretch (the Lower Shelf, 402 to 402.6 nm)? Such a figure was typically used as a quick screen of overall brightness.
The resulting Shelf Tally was 66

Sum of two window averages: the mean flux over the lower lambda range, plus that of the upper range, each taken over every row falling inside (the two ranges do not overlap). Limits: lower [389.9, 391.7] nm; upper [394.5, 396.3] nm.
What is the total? 22.6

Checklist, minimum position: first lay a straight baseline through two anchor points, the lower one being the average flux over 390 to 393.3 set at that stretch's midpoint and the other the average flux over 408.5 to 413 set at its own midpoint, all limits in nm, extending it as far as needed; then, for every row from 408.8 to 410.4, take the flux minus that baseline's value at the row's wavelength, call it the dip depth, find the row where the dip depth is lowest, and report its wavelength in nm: 410.05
